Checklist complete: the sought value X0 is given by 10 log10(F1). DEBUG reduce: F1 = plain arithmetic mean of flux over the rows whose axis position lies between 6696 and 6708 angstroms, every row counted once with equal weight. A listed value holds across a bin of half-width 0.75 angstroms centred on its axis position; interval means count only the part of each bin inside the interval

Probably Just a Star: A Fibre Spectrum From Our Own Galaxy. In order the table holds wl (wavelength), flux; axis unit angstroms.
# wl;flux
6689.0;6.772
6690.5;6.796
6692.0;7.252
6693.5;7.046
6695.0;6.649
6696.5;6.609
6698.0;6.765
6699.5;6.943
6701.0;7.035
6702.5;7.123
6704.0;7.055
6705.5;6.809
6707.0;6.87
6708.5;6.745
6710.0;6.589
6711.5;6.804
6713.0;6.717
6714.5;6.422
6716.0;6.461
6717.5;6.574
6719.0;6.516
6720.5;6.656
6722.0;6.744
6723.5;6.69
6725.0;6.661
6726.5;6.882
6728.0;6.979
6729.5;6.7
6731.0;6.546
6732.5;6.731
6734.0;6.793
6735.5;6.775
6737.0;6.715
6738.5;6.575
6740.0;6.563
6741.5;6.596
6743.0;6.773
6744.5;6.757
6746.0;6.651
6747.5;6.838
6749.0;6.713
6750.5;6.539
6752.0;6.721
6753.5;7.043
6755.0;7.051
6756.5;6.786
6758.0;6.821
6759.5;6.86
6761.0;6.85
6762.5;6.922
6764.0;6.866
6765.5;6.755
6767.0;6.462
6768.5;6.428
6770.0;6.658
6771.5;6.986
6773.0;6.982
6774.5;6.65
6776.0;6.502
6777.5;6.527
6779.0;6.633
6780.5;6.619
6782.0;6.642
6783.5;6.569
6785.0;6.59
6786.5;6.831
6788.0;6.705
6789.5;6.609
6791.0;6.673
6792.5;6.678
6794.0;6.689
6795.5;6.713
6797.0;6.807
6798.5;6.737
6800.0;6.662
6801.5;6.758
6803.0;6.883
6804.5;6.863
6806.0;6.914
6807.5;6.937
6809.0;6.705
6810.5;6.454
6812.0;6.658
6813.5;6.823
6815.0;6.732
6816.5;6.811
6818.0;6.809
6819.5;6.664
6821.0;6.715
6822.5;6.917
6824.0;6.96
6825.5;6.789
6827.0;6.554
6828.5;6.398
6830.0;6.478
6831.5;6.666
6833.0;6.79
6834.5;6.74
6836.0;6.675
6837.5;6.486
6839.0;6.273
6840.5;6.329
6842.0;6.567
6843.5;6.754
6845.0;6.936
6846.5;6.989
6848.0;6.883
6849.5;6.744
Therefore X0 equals 8.39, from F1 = 6.90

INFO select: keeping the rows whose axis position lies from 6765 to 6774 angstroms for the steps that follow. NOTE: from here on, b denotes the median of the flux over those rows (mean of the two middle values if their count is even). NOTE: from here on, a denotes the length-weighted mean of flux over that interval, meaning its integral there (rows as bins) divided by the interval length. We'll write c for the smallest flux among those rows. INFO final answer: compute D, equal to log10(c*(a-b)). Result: -1.81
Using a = 6.71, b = 6.71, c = 6.428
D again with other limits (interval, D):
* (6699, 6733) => -0.94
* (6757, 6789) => -0.50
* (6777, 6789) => -1.00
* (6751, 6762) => -0.89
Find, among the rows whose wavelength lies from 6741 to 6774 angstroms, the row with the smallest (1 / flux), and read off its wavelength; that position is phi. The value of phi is 6755.0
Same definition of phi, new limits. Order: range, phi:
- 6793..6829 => 6824.0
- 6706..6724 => 6707.0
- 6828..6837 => 6833.0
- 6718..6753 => 6728.0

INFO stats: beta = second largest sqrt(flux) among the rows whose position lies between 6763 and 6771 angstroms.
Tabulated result 2.60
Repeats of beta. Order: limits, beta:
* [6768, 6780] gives 2.64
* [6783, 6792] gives 2.59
